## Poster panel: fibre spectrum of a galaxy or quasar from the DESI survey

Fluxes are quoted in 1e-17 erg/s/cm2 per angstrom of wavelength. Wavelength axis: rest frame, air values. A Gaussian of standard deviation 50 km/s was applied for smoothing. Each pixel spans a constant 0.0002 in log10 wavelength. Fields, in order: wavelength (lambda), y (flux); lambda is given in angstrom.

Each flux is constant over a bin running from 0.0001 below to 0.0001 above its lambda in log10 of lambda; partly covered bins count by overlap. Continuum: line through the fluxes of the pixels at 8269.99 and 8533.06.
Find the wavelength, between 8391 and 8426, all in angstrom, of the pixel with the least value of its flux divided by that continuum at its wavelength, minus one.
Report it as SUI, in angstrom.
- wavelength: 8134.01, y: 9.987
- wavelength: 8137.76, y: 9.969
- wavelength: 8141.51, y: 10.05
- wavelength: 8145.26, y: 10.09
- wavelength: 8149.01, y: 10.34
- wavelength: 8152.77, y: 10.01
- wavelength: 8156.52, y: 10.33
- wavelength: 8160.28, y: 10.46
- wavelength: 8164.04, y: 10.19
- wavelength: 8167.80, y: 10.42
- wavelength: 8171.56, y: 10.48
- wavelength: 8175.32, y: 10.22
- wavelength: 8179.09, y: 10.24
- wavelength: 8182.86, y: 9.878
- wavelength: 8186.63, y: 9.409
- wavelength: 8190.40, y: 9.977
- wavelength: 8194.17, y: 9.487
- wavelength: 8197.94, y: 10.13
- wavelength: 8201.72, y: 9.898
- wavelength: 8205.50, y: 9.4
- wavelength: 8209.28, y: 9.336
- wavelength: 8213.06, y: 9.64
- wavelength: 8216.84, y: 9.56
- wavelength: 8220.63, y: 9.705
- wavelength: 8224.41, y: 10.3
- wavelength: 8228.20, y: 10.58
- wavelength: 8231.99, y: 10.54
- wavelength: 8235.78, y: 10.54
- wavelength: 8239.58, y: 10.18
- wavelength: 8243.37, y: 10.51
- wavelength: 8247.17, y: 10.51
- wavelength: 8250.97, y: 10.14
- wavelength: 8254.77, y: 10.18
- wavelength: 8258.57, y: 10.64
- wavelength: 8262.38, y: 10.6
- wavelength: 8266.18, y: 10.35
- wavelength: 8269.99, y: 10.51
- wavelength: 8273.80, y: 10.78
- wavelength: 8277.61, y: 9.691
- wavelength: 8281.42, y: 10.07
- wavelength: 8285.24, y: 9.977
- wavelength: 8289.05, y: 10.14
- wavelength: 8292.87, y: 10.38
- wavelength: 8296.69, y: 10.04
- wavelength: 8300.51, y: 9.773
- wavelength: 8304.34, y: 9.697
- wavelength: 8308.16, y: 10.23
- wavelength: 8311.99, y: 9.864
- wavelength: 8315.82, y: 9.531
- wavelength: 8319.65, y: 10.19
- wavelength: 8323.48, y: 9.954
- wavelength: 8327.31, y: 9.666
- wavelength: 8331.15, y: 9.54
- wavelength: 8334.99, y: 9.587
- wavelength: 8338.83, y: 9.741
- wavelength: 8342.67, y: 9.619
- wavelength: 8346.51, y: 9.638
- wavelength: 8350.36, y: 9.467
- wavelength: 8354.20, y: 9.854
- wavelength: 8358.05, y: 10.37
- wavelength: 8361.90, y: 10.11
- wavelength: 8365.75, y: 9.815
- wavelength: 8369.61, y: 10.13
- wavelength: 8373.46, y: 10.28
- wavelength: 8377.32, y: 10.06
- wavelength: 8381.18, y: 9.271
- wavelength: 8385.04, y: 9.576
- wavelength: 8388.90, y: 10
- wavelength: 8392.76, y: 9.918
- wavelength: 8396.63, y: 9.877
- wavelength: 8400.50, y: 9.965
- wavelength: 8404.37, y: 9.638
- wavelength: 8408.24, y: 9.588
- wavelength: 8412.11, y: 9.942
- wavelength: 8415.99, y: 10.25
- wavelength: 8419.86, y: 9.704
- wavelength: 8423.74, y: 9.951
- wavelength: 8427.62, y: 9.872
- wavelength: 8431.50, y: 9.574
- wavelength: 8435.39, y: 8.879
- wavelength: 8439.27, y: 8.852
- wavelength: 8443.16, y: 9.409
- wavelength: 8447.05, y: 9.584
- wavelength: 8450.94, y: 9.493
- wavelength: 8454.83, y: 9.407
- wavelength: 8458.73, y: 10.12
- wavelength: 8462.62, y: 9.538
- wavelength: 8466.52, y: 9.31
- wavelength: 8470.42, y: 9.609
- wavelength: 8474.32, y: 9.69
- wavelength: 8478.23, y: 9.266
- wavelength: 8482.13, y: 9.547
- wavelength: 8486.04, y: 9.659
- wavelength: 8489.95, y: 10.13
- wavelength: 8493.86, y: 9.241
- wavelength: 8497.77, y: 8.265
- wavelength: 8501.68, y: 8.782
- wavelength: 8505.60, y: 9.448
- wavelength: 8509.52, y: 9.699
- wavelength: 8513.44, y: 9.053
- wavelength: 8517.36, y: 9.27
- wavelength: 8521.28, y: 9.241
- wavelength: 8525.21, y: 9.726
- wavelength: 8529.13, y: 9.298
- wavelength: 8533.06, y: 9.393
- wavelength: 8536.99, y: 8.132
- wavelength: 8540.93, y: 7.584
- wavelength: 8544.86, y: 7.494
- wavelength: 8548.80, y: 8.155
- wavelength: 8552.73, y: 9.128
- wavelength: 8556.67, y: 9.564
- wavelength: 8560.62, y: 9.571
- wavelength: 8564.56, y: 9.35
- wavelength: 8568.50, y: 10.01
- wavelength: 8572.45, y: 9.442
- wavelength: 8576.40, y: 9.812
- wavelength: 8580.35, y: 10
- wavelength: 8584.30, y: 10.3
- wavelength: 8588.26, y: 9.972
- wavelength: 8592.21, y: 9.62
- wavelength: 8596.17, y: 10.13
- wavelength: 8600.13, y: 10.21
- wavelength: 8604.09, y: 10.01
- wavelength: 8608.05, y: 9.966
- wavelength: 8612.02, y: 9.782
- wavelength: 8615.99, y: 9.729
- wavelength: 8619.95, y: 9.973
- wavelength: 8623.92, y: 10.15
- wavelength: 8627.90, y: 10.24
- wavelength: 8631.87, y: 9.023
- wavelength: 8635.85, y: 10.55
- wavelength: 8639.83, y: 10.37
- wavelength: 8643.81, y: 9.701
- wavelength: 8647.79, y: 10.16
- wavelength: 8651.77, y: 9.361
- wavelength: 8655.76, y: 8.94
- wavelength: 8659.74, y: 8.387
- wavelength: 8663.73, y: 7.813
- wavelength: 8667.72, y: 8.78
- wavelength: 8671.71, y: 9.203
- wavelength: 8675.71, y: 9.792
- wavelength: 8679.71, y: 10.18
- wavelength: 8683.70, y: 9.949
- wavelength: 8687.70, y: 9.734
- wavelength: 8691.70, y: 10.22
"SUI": 8408.24 angstrom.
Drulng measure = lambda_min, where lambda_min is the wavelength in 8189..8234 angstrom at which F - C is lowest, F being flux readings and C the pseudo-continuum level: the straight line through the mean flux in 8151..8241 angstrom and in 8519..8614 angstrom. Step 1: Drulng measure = 8209.28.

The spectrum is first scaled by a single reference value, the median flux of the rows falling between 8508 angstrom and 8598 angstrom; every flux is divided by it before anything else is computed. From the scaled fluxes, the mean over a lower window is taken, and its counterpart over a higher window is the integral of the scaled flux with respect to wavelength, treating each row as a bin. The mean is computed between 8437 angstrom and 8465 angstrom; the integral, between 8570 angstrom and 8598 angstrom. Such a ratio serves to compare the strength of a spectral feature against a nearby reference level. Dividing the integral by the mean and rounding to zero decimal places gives 29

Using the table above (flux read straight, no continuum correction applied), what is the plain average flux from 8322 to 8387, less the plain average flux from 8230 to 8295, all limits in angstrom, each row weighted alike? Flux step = -0.53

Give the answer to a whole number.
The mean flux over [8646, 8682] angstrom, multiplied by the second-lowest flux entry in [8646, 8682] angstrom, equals 77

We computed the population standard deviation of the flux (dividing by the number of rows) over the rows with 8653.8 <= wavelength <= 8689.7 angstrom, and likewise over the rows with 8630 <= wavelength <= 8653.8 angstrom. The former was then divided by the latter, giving 1.4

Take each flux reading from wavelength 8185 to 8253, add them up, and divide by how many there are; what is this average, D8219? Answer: 10.0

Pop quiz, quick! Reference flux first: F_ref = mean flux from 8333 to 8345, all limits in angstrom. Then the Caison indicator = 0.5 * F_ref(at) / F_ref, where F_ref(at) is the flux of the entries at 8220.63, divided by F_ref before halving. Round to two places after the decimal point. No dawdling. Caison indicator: 0.50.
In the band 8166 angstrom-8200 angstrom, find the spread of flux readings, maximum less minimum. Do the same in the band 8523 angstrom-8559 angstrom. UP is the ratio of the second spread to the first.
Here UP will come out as 2.1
